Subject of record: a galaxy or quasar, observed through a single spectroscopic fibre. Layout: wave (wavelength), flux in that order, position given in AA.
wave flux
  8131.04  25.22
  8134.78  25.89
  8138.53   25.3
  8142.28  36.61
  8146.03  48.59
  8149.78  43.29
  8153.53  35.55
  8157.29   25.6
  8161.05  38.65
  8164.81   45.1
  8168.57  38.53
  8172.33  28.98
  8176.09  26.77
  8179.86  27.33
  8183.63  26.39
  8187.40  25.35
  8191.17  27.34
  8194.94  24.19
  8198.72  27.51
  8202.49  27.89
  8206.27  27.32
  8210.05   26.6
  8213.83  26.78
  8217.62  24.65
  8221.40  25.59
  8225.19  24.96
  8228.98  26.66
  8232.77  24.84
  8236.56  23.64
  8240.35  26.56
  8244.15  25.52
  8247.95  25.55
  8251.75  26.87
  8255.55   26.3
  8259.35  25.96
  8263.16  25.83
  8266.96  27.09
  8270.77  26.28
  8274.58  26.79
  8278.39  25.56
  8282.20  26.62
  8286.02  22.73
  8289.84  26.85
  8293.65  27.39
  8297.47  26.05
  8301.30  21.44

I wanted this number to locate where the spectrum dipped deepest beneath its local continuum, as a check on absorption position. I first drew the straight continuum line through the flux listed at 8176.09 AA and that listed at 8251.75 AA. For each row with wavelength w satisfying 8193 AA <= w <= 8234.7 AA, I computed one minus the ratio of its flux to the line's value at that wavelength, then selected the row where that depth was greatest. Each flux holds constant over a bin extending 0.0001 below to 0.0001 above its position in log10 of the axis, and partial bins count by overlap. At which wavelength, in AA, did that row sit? 8194.94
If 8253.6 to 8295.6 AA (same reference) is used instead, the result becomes 8286.02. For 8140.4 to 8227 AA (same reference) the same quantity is 8194.94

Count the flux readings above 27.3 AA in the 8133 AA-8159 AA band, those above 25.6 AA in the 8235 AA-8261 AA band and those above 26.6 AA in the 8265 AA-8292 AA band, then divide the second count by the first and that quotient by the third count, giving 0.250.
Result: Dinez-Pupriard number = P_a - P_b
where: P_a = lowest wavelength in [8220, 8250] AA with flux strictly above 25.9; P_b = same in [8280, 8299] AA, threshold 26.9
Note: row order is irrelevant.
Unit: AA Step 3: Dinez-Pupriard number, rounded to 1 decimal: -64.7 AA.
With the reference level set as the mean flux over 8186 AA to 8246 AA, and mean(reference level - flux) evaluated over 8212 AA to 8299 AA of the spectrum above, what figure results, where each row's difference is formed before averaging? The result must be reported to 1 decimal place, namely 0.1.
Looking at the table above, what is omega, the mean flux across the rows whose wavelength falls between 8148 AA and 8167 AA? 37.6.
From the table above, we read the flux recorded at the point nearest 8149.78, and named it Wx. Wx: 43.29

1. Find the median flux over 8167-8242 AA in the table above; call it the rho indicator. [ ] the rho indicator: 26.6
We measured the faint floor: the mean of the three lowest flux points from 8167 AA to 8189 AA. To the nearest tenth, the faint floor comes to 26.2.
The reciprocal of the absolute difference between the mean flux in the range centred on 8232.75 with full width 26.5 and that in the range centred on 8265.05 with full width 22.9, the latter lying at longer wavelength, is 1.02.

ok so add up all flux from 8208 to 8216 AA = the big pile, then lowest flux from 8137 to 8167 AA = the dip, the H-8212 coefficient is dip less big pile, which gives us -28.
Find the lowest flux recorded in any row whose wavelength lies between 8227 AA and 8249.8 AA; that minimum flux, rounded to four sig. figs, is 23.64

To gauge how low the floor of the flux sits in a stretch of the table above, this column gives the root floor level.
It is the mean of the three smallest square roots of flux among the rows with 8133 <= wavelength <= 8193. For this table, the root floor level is 5.04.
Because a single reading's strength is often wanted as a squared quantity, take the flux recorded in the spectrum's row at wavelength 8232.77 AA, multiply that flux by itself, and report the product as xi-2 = 617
